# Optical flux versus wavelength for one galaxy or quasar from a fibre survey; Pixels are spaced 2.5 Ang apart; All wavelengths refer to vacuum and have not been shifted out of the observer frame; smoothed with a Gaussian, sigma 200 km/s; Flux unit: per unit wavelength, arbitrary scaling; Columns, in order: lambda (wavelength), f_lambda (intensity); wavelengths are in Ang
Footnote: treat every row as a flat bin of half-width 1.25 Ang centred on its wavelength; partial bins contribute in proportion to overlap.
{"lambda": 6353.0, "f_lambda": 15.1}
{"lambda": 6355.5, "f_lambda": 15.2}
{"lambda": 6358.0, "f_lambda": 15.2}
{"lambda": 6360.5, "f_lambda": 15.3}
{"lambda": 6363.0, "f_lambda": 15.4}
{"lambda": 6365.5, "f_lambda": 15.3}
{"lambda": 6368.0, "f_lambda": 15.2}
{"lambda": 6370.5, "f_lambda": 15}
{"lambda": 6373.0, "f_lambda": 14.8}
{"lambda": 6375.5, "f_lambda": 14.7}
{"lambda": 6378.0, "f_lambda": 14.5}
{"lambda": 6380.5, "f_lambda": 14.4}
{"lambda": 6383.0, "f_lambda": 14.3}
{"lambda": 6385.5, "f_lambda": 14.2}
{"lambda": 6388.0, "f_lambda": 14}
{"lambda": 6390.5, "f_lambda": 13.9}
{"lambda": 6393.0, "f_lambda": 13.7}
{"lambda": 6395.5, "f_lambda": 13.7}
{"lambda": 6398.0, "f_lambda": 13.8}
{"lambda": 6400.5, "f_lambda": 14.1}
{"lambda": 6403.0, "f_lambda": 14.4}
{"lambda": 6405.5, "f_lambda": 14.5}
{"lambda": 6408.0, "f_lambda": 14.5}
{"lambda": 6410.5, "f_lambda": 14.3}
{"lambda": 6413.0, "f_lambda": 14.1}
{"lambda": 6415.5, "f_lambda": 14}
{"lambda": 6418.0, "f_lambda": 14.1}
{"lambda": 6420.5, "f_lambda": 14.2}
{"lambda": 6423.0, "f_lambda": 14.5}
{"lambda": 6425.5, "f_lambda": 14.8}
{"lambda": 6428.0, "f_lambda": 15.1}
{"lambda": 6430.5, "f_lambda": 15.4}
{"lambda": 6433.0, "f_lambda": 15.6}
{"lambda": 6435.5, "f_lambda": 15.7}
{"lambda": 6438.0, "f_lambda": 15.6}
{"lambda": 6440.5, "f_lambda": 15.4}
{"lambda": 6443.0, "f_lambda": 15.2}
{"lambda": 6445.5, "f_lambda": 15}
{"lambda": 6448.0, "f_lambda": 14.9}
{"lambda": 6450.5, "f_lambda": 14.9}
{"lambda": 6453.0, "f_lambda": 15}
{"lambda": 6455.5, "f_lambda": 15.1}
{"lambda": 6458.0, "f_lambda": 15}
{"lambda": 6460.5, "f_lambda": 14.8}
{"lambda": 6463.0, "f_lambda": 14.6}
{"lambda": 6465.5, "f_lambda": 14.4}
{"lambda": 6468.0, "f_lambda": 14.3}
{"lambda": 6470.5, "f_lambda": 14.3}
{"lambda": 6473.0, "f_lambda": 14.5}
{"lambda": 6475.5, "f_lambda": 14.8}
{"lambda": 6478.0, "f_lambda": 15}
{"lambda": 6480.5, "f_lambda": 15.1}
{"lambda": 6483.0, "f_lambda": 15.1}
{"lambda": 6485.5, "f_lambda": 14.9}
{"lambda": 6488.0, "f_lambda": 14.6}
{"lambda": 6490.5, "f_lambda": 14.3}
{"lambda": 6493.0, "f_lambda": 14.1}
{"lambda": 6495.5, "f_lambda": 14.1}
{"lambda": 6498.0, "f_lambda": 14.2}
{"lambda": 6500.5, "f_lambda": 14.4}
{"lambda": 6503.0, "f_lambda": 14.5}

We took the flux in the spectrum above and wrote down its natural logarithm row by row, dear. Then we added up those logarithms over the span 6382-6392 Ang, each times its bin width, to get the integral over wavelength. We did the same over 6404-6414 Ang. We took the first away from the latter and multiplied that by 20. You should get 4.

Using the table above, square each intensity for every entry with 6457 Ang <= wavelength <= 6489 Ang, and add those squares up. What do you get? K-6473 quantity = 2819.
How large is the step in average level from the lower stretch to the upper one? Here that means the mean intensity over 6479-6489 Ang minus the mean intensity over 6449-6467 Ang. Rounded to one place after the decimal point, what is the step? 0.1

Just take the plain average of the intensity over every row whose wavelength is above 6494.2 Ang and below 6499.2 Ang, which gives 14.1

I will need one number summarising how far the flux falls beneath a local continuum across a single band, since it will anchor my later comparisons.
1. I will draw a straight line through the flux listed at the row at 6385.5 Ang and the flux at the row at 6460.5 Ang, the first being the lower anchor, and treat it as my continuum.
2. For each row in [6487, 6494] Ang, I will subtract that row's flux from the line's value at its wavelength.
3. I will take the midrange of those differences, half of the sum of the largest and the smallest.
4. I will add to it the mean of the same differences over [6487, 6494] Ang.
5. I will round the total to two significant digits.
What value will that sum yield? 1.4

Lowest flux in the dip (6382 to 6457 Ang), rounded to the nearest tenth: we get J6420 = 13.7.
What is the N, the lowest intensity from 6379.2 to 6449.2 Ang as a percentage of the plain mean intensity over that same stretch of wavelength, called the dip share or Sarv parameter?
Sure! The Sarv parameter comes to 94.2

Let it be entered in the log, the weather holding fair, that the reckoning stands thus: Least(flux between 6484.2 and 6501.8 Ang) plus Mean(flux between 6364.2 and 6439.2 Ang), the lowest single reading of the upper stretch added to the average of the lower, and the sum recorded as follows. 28.6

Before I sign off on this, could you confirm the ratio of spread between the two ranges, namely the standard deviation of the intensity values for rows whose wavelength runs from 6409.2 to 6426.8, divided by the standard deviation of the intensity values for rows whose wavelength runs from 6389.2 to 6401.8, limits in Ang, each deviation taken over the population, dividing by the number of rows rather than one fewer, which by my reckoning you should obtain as 1.7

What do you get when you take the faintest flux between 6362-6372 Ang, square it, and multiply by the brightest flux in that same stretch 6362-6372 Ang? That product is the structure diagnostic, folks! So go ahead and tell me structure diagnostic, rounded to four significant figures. 3465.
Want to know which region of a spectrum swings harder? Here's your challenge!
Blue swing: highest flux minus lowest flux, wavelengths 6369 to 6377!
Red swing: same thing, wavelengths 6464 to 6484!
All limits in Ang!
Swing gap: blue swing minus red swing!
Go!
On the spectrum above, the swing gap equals -0.50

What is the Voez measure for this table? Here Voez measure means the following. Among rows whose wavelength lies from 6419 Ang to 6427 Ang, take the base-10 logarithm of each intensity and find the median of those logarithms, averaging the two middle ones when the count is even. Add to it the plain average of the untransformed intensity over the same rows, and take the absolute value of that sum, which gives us 15.7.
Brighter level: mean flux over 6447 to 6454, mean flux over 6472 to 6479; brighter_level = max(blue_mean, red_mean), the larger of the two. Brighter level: 14.93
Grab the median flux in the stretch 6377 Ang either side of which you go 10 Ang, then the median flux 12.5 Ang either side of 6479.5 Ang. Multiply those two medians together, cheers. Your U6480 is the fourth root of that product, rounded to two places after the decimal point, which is 3.83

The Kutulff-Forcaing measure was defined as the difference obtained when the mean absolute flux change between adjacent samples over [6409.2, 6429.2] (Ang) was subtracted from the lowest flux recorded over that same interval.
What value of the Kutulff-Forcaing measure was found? 13.8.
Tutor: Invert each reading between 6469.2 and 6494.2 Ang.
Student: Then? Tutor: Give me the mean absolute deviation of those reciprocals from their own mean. 0.0014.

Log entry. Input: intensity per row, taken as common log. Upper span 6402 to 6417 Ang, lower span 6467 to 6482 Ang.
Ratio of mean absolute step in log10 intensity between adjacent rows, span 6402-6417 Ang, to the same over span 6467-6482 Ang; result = 0.77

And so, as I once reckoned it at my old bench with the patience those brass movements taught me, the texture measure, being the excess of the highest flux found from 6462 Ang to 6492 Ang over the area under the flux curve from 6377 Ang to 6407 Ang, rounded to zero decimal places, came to -409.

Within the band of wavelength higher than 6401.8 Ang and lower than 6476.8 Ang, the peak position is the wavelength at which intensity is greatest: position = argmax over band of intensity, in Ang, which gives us 6435.5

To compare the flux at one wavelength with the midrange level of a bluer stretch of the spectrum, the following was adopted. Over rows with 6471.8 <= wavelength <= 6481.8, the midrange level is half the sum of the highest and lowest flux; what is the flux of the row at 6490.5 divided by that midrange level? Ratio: 0.97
